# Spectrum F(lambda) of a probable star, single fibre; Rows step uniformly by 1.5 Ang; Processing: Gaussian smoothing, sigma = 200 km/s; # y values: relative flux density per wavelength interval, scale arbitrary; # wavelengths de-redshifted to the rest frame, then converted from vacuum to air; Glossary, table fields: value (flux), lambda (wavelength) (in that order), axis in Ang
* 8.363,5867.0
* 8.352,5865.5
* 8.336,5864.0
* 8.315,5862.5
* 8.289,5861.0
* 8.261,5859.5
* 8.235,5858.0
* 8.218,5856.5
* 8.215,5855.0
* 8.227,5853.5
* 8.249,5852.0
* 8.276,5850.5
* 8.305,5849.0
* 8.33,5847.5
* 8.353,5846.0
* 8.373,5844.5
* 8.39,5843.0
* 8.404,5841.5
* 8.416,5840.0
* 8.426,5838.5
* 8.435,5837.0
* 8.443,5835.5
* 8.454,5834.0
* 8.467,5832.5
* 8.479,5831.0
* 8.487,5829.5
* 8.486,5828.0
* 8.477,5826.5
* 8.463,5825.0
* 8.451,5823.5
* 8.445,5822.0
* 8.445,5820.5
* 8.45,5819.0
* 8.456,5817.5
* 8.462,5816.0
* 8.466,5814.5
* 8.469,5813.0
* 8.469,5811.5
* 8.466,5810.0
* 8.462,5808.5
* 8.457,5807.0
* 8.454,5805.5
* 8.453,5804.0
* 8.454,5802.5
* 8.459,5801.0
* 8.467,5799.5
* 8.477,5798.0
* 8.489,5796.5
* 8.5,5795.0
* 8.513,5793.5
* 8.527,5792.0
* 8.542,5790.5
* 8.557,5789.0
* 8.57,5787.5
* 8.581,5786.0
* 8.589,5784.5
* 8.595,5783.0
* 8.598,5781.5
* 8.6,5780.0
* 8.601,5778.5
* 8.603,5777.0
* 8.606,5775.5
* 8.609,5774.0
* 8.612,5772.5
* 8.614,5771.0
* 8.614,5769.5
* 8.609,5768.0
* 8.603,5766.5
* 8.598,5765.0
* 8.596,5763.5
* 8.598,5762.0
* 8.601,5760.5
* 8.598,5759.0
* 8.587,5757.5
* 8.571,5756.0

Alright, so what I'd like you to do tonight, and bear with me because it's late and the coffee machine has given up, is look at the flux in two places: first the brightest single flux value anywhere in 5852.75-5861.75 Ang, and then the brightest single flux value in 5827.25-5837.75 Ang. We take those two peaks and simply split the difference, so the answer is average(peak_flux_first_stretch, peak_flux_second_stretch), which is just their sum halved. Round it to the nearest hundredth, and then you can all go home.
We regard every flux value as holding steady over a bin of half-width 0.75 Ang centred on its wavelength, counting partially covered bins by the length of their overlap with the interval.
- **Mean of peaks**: 8.39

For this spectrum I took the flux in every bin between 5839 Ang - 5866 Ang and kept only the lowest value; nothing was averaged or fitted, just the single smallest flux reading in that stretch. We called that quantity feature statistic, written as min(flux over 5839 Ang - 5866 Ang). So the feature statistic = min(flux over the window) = 8.215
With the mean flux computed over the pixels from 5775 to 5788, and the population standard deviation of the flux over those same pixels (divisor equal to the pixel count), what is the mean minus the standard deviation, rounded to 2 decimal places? 8.58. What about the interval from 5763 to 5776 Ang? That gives 8.60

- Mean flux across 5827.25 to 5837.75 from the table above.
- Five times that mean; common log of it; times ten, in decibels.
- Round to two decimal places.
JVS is 16.27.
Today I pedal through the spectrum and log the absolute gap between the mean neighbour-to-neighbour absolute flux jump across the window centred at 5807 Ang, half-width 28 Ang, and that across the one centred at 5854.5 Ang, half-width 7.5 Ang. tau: 0.0137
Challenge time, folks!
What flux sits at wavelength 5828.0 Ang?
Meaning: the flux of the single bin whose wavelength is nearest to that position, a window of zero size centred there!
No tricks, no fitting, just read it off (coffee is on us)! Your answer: 8.486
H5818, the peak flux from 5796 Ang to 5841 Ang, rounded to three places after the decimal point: 8.489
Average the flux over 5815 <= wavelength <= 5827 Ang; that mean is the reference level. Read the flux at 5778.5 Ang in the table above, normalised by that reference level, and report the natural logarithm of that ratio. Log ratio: 0.017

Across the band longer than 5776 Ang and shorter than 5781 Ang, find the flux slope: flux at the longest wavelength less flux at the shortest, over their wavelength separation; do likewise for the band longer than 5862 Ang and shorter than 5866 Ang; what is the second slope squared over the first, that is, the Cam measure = -0.152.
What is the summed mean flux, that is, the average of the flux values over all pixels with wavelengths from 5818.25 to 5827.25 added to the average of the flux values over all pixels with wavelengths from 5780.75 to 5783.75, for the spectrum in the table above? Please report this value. 17.1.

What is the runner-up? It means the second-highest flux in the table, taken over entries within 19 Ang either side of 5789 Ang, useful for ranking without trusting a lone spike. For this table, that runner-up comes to 8.612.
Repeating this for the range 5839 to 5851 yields 8.404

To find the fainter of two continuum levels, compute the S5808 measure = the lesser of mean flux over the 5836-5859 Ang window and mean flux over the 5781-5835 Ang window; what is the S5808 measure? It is 8.32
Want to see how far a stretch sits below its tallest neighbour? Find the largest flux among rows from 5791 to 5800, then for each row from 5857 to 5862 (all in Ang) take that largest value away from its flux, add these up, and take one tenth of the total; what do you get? -0.080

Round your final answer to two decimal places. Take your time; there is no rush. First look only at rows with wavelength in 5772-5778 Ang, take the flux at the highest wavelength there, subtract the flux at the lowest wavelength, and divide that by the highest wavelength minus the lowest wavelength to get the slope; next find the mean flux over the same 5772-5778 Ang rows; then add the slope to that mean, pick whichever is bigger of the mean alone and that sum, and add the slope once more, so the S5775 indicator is 8.61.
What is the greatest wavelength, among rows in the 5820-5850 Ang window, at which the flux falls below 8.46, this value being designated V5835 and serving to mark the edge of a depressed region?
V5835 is 5849.0 Ang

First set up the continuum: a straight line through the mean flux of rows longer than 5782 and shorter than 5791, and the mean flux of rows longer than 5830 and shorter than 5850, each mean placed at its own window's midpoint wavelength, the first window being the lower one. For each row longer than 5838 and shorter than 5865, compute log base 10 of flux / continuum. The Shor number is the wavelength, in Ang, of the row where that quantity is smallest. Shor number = 5855.0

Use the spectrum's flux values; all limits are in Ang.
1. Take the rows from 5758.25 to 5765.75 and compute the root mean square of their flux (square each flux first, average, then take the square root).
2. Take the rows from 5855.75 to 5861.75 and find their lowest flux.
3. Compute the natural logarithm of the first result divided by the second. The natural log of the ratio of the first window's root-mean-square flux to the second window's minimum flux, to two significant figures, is 0.045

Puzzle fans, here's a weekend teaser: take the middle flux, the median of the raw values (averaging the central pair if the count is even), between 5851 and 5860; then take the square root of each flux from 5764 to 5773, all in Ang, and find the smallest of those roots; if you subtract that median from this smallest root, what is -5.30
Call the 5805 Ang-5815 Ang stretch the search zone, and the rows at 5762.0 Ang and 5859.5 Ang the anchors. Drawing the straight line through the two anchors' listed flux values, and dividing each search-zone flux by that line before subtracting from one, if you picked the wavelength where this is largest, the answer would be 5805.5 Ang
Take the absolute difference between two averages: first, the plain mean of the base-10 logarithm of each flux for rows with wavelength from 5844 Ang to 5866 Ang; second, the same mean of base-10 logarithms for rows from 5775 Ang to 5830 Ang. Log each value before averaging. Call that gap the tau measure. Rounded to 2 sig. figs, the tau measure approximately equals 0.011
